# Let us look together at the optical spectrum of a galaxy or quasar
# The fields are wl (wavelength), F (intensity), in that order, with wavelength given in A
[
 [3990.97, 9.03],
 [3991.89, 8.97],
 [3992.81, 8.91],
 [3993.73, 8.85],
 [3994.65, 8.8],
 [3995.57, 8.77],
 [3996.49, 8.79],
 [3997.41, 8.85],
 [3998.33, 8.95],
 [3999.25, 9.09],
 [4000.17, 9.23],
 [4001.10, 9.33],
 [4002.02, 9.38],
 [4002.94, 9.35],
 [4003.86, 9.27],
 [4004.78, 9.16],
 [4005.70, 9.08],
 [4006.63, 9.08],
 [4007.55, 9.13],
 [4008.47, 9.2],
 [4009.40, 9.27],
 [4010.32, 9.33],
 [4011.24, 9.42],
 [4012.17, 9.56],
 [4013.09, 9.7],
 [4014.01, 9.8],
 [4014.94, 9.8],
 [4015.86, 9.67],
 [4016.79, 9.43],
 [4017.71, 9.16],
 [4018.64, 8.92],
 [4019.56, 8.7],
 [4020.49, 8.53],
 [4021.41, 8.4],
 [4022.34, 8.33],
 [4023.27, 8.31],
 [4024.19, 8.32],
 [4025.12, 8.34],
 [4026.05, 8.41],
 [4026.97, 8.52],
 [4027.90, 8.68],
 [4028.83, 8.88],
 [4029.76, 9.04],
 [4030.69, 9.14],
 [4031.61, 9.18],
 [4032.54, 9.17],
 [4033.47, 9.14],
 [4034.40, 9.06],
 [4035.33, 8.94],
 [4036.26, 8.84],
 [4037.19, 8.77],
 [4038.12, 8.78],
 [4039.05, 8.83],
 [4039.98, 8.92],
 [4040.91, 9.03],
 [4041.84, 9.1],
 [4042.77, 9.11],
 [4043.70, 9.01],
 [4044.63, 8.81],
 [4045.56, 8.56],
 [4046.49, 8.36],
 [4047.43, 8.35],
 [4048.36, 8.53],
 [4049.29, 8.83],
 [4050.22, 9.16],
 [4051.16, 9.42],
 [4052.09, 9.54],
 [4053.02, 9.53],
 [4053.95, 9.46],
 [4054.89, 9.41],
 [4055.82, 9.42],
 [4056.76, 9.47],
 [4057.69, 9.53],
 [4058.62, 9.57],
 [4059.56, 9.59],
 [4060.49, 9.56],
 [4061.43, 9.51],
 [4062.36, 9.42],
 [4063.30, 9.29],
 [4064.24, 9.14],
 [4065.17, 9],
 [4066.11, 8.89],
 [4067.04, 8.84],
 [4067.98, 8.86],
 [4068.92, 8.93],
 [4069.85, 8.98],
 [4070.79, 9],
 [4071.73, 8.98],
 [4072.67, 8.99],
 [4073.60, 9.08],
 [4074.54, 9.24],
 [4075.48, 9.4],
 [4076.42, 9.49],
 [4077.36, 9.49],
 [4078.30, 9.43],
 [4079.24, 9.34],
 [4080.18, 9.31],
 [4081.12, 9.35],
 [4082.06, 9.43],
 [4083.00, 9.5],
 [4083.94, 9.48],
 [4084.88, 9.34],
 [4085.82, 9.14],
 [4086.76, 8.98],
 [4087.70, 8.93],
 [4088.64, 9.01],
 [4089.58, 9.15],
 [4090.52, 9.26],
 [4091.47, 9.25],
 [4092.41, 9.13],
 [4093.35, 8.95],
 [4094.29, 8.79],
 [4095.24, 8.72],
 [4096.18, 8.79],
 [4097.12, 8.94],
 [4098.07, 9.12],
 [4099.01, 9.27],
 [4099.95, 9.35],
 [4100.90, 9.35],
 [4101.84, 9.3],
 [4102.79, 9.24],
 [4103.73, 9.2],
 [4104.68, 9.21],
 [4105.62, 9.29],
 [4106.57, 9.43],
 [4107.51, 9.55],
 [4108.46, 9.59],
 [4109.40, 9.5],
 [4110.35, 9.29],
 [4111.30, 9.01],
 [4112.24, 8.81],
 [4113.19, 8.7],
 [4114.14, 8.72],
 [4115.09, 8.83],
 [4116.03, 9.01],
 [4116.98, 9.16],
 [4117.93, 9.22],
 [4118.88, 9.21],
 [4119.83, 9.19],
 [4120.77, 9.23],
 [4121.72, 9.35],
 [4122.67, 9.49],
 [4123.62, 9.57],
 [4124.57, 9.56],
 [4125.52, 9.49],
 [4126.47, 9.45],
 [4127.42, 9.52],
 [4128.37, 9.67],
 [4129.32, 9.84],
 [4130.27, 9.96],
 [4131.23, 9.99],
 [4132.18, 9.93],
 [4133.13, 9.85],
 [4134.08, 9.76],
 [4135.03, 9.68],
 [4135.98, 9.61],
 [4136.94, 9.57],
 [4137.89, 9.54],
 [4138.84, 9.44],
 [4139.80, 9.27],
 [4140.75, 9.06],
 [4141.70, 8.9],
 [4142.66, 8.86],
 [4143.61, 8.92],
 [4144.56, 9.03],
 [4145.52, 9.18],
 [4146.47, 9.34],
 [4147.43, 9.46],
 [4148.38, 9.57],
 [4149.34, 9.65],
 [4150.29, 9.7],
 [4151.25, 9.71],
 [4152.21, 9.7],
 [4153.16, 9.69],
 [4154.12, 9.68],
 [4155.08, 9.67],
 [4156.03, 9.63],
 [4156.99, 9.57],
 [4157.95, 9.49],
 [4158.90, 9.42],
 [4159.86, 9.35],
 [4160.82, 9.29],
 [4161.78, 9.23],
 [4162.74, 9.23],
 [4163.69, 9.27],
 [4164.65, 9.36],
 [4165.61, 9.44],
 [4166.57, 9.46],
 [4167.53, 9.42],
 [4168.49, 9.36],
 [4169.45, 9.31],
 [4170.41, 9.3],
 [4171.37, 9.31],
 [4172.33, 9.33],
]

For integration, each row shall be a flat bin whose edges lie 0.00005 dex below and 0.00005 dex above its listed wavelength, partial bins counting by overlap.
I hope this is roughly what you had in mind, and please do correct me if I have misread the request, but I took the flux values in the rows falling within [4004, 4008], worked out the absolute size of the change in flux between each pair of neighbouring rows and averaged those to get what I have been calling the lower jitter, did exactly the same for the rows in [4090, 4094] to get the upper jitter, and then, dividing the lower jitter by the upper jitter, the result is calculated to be 0.42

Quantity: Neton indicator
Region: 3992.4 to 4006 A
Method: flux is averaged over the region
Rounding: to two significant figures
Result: 9.1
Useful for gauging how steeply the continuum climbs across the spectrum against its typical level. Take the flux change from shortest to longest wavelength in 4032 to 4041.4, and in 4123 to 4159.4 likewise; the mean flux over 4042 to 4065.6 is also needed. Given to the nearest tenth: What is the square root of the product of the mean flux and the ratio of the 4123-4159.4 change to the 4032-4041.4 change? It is 3.1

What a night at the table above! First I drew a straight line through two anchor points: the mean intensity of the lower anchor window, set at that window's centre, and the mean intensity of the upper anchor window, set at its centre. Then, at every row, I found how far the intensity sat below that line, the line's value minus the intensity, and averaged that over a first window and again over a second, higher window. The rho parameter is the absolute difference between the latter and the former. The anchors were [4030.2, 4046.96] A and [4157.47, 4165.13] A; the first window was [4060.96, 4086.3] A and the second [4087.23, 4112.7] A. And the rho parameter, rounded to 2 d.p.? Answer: 0.14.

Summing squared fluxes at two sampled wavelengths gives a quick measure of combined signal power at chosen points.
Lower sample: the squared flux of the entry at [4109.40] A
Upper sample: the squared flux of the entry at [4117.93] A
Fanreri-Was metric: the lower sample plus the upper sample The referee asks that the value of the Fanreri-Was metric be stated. 175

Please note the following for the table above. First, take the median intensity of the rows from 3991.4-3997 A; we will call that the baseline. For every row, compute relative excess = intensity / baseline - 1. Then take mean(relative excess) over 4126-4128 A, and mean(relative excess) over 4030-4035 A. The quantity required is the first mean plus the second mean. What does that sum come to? 0.110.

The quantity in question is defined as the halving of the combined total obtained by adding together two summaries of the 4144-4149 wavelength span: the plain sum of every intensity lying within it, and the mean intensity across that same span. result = 27.9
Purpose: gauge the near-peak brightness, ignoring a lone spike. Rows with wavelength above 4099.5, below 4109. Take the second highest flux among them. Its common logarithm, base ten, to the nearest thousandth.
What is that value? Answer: 0.980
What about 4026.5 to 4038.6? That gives 0.962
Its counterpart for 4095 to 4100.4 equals 0.967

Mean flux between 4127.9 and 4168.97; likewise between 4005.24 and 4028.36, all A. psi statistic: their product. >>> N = 85.4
